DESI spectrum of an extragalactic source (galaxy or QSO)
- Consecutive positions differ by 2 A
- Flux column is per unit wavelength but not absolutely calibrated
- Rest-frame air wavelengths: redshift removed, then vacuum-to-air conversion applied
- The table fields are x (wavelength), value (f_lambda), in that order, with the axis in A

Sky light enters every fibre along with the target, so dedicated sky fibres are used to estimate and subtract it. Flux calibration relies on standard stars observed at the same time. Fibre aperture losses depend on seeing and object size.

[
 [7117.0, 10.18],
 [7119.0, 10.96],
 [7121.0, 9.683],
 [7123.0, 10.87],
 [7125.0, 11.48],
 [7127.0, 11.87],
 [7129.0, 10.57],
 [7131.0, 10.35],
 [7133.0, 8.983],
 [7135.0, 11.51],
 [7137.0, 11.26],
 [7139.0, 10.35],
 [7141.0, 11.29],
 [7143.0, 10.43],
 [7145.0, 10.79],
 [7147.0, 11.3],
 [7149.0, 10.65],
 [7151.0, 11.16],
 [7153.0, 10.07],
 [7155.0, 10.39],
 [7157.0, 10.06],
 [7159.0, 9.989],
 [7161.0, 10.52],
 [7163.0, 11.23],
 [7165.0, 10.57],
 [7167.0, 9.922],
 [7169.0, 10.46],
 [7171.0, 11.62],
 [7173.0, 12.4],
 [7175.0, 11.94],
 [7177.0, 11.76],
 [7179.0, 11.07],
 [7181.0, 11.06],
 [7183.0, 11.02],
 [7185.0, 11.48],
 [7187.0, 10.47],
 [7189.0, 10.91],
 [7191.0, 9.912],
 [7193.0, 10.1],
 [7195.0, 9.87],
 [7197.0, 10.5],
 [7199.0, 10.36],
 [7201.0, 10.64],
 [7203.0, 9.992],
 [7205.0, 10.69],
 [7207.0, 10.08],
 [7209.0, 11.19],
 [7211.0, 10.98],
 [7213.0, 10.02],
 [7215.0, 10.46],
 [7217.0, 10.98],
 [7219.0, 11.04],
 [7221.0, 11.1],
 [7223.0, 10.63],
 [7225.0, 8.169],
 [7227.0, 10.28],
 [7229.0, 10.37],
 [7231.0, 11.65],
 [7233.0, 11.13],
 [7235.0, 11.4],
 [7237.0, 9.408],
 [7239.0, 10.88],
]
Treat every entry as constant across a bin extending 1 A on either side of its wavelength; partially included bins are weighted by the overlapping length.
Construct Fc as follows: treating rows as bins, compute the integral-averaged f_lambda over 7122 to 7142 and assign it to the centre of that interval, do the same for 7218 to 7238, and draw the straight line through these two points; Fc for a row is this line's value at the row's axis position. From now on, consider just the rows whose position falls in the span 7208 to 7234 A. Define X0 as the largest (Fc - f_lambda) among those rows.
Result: 2.36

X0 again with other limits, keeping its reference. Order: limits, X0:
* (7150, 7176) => 0.81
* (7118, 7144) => 1.87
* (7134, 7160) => 0.77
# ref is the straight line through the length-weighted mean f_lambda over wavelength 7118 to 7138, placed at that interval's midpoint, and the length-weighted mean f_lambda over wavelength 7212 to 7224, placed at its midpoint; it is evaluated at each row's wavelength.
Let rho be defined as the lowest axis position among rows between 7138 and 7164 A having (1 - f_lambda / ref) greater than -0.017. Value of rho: 7139.0 A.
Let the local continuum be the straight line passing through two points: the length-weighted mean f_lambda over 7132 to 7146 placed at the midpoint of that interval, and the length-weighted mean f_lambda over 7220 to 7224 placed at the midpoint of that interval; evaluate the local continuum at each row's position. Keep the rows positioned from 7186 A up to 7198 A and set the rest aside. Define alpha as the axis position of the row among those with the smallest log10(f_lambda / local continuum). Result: 7195.0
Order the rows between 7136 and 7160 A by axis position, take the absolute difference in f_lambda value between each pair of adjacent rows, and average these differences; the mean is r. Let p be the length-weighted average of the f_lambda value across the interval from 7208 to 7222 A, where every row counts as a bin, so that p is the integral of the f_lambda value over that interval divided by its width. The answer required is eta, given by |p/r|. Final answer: 18.2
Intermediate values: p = 10.82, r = 0.60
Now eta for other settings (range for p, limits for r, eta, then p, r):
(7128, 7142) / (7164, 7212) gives 20.1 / 10.62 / 0.53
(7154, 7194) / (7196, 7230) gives 16.0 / 10.84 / 0.68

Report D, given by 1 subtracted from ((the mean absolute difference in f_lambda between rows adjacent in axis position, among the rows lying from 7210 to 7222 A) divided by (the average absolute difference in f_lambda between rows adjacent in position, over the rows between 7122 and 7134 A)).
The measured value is -0.5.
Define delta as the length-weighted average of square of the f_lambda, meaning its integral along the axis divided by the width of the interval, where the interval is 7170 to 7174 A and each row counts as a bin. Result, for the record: 144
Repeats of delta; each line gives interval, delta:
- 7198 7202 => 110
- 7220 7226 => 101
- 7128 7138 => 112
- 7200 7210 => 111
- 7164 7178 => 127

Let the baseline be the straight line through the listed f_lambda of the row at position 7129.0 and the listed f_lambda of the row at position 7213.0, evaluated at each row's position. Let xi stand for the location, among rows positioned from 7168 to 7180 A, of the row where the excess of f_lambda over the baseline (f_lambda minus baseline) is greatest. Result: 7173.0 A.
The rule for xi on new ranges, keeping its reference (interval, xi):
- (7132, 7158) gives 7135.0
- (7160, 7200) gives 7173.0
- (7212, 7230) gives 7221.0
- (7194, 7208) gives 7205.0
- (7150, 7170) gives 7163.0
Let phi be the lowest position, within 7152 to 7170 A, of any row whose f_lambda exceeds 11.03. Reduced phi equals 7163.0 A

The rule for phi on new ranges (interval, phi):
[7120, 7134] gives 7125.0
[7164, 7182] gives 7171.0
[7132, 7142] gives 7135.0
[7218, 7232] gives 7219.0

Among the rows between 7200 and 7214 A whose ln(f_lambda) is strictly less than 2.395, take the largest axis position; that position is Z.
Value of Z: 7213.0 A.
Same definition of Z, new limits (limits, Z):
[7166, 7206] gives 7205.0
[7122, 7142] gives 7139.0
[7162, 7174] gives 7169.0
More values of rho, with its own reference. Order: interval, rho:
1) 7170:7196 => 7187.0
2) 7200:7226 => 7201.0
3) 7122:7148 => 7123.0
